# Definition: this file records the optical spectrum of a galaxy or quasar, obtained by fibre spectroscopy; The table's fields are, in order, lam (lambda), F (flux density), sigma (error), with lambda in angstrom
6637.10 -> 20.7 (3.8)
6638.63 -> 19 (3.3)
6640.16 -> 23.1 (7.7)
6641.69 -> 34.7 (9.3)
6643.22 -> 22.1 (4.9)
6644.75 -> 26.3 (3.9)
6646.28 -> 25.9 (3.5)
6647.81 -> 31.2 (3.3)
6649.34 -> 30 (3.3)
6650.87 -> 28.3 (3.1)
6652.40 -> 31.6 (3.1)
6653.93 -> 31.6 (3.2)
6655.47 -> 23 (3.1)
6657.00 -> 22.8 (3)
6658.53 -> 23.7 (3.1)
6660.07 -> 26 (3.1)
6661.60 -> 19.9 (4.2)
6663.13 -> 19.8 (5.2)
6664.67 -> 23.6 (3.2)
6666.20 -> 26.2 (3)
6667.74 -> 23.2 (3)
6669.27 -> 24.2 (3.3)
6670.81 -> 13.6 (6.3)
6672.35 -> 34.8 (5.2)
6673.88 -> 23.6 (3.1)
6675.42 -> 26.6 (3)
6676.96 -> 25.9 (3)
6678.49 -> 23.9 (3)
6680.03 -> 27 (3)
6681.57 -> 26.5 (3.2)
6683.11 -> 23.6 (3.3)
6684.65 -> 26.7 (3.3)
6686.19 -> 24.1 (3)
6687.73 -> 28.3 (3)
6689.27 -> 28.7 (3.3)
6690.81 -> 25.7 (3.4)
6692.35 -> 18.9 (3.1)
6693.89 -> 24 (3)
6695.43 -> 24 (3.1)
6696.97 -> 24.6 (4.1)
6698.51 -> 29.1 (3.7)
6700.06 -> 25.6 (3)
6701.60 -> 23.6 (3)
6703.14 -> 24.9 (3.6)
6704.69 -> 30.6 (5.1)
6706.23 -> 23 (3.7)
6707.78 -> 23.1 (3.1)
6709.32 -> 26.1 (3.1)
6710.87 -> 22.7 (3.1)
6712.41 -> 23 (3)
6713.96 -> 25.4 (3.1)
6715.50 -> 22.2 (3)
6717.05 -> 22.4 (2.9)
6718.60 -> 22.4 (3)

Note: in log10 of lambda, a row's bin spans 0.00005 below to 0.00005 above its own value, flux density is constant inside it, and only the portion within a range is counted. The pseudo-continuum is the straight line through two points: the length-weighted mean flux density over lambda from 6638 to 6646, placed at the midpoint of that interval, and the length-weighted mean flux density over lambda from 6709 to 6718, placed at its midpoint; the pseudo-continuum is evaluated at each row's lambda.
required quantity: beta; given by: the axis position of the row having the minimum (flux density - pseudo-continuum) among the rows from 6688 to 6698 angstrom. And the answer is 6692.35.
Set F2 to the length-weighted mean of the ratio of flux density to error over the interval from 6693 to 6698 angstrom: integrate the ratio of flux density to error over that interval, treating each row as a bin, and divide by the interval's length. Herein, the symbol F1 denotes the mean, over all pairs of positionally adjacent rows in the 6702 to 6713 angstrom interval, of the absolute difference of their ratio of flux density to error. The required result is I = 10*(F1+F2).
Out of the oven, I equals 80.6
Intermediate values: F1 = 0.80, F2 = 7.3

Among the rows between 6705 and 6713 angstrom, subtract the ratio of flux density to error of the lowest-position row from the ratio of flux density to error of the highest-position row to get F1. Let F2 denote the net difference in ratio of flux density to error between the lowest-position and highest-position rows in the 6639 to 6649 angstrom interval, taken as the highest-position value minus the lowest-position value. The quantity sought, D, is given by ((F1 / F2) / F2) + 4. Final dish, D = 4.0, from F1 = 1.5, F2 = 6.5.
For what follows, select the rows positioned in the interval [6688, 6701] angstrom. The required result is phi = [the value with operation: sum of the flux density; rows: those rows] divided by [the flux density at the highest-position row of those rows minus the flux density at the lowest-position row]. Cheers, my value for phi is -65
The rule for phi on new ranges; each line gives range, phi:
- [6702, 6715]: 398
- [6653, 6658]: -9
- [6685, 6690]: 18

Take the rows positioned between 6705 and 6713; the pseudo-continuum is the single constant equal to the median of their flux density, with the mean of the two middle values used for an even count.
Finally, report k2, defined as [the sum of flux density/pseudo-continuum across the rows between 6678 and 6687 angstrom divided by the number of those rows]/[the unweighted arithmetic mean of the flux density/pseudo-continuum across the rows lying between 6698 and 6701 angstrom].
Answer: 0.93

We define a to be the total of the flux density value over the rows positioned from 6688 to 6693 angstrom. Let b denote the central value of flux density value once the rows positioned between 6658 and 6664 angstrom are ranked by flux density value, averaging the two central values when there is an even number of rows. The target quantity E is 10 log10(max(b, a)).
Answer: 18.7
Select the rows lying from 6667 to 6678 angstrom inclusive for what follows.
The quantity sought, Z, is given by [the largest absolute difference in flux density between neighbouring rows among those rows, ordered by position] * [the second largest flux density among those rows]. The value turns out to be 564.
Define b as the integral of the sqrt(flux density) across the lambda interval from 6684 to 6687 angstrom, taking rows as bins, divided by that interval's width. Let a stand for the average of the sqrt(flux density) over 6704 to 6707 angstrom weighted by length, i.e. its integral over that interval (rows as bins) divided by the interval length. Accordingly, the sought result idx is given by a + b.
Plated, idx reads 10.2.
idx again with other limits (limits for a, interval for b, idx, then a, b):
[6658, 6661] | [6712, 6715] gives 9.9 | 4.959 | 4.92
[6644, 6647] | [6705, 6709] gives 10.0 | 5.109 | 4.92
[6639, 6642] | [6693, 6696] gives 10.0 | 5.133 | 4.88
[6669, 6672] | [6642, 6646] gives 9.5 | 4.412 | 5.05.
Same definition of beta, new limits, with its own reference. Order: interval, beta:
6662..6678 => 6670.81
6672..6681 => 6673.88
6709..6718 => 6715.50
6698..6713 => 6710.87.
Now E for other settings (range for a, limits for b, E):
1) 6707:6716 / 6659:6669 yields 21.5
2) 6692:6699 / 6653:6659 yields 20.8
